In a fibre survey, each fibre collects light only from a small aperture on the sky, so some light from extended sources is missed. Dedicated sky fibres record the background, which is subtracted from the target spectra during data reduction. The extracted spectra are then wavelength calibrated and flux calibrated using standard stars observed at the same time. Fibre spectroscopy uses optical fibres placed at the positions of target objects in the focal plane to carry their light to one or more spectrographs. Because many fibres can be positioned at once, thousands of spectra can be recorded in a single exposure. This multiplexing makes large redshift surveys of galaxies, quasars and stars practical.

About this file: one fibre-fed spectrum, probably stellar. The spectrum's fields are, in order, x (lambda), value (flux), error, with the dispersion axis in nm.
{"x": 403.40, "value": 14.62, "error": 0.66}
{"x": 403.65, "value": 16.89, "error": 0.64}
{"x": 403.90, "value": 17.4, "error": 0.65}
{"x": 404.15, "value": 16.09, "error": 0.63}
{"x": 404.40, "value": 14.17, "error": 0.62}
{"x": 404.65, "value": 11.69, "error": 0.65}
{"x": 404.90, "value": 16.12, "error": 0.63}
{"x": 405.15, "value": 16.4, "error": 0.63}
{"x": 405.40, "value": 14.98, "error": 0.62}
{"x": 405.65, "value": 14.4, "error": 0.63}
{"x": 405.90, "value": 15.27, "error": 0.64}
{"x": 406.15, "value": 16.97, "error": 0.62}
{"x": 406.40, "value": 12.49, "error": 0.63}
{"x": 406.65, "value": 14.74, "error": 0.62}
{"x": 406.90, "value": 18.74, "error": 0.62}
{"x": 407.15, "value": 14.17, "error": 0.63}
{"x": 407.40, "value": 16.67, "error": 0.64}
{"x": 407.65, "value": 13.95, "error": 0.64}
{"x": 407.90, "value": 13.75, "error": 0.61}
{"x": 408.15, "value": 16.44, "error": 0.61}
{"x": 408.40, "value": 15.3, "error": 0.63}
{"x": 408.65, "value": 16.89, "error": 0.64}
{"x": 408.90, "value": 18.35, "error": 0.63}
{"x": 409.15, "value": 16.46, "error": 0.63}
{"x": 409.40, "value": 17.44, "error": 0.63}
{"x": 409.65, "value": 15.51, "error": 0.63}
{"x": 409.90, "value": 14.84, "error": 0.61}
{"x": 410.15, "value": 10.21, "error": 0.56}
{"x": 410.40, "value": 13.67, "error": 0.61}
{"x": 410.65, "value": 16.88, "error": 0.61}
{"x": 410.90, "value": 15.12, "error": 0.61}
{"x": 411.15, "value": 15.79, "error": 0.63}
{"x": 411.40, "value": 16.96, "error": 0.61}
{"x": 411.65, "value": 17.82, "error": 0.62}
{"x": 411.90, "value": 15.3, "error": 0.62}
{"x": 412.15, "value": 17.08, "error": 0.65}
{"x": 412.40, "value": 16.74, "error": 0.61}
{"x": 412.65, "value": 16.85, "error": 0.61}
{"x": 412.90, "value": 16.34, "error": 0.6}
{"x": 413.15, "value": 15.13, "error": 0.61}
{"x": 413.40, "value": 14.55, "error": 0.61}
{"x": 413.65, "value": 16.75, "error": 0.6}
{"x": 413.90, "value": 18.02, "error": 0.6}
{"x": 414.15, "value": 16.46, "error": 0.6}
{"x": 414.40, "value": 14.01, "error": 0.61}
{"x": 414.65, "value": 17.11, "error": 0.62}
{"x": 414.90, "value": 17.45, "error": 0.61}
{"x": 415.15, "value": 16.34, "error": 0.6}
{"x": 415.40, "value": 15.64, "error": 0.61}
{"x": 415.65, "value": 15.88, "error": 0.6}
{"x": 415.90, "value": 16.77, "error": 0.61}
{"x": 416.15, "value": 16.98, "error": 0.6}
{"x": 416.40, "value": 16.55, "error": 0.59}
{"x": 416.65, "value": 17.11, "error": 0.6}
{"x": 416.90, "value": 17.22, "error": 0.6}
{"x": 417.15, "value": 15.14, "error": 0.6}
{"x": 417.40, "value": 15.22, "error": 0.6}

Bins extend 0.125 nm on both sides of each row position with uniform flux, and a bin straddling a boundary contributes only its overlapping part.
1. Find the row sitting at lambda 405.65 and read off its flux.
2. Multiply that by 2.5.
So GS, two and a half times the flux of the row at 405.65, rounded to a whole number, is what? 36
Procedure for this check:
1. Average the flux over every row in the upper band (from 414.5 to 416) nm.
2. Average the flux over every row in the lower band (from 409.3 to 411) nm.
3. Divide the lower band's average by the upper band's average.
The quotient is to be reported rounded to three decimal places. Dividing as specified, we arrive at 0.896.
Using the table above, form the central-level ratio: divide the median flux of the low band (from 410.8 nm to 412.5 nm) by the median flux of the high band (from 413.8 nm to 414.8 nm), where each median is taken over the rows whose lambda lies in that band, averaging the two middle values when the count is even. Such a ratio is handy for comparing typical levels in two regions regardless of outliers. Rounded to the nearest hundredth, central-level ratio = 1.00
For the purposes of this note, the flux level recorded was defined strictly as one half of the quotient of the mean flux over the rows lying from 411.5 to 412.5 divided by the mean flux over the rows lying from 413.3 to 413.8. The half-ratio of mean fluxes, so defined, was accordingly 0.53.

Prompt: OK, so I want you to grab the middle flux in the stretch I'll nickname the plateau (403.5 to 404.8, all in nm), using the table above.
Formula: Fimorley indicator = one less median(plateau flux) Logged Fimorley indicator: -15.1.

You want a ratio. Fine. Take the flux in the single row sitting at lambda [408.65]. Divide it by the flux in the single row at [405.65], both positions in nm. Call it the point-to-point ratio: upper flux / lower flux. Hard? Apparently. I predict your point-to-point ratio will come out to 1.17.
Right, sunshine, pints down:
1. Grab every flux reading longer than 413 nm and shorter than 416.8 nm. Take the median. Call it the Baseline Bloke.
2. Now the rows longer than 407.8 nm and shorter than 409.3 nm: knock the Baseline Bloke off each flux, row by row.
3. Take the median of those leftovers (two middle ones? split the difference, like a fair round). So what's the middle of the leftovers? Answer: -0.10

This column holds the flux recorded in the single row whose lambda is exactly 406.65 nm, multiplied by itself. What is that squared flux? 217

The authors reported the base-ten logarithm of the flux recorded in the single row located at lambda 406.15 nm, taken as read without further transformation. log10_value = 1.23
